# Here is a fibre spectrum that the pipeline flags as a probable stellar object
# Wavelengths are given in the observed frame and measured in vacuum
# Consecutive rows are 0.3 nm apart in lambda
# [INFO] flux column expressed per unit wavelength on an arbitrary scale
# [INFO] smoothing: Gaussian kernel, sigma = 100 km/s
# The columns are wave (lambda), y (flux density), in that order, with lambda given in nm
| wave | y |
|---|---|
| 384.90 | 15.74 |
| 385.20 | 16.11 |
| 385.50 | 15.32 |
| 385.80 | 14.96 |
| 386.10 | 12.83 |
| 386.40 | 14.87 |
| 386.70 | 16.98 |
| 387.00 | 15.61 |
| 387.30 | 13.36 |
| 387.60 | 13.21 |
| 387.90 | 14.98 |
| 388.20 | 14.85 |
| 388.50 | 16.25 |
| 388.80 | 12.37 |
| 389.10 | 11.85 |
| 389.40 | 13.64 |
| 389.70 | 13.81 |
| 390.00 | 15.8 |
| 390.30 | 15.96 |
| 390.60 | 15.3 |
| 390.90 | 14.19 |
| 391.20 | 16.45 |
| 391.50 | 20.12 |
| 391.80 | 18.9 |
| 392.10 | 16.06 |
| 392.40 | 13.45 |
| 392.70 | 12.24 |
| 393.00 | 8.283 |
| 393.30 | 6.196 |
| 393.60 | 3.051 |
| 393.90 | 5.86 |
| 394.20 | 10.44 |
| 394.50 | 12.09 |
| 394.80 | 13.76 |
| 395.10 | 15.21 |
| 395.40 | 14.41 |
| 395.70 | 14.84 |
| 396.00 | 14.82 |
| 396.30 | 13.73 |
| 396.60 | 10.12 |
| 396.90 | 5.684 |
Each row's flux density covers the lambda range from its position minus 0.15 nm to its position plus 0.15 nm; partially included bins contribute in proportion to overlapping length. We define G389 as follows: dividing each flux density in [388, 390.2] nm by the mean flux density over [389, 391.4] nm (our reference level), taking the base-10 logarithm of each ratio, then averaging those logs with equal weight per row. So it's -0.02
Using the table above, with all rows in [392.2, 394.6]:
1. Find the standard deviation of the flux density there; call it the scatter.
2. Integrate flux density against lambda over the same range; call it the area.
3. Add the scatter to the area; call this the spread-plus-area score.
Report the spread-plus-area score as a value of 25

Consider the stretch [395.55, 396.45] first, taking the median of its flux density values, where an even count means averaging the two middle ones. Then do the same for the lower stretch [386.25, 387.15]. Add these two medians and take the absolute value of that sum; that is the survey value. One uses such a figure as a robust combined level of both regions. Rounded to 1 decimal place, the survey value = 30.4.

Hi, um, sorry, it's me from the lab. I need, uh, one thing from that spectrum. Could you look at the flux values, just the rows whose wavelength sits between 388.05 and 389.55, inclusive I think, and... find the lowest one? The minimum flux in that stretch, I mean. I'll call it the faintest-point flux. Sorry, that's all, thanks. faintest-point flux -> 11.85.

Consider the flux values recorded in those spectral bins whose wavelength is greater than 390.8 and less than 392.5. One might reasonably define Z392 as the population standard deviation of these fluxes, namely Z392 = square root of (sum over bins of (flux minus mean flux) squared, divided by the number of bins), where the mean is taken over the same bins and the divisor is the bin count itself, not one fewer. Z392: 2.4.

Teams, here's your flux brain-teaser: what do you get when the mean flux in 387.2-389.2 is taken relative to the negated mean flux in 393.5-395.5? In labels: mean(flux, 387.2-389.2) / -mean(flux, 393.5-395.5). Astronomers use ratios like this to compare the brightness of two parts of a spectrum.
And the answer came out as -1.29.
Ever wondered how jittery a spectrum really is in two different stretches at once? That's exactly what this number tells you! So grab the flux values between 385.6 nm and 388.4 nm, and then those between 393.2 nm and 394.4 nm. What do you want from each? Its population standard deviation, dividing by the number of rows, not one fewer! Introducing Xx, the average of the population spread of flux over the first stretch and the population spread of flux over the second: 1.9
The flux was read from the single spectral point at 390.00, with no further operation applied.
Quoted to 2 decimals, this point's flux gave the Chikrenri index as 15.80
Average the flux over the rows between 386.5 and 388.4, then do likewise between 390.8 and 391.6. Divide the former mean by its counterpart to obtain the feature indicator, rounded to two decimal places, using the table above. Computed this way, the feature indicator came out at 0.88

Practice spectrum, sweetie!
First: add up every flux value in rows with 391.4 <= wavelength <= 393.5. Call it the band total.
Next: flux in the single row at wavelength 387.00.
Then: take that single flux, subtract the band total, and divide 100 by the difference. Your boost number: -1.26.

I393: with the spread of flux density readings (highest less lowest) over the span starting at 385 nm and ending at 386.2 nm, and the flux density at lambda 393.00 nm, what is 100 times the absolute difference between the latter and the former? 500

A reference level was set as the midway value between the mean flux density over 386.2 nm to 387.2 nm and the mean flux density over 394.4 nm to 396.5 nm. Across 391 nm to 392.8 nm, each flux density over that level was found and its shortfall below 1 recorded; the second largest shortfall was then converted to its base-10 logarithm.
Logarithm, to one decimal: -1.0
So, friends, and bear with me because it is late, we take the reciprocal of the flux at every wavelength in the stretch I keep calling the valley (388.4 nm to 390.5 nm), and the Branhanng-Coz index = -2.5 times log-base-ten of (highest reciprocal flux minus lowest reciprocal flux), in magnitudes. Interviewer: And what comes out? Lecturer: 4.1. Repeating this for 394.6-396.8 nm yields 3.7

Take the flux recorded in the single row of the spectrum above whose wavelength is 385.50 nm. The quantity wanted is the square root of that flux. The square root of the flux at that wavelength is 3.9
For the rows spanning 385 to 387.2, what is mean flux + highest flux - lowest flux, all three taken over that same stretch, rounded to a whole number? 19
